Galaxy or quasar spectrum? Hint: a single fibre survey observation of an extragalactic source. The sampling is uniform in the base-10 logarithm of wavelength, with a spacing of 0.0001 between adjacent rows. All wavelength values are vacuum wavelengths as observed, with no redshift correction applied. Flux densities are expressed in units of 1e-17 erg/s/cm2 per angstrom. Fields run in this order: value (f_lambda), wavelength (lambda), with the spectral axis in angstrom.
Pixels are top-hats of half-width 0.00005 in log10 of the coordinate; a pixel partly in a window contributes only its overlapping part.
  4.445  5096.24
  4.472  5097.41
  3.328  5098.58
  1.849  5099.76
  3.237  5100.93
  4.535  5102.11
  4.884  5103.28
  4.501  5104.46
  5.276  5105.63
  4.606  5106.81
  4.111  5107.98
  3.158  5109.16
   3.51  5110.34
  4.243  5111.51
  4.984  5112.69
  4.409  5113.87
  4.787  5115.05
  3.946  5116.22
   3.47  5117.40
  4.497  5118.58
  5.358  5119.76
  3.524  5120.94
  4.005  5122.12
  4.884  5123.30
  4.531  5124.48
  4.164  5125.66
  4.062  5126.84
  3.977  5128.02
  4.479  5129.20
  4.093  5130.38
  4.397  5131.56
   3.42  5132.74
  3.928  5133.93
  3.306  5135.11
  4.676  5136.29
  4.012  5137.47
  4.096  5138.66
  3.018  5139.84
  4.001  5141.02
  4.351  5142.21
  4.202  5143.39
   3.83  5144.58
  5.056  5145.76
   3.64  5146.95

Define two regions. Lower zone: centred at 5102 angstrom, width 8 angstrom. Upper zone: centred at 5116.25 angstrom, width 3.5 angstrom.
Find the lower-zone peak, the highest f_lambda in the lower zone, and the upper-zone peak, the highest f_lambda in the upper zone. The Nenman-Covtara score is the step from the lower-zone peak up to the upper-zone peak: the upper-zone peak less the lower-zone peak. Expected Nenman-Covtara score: -0.5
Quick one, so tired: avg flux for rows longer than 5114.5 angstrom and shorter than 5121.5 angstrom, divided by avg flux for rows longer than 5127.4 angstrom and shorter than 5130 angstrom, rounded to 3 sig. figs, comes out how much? 1.01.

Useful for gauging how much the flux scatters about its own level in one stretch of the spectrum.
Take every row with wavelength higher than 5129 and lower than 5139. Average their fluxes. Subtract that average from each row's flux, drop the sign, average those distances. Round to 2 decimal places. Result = 0.34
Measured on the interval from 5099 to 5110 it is 0.85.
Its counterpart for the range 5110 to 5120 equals 0.50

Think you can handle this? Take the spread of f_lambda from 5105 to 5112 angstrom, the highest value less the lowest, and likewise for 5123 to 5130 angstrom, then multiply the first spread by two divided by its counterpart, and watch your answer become 4.7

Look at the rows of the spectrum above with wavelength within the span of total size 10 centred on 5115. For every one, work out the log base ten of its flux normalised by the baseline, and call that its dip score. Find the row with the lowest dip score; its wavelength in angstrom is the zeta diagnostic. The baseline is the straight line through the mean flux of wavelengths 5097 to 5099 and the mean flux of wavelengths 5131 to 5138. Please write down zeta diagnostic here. 5117.40 angstrom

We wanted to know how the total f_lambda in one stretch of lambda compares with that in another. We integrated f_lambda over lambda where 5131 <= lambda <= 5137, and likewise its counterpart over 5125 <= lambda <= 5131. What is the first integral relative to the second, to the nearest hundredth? 0.95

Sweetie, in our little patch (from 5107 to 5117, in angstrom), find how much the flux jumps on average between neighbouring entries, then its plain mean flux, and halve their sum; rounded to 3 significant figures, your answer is 2.40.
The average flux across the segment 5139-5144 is 3.9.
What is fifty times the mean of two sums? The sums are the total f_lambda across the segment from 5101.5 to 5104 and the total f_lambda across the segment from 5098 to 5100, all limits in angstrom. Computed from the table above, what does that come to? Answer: 365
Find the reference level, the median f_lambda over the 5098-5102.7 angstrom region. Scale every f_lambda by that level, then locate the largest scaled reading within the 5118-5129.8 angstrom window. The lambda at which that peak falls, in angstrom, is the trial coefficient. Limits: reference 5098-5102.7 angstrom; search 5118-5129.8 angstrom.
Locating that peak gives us 5119.76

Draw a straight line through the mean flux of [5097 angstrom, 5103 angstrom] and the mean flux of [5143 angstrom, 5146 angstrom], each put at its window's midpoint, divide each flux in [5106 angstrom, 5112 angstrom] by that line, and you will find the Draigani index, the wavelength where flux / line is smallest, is 5109.16 angstrom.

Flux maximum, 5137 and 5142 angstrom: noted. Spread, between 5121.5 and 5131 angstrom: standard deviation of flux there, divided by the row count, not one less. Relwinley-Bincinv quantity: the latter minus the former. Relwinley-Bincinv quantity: -3.8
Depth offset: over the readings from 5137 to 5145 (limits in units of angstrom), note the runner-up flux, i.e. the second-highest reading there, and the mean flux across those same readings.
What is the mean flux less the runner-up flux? -0.27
